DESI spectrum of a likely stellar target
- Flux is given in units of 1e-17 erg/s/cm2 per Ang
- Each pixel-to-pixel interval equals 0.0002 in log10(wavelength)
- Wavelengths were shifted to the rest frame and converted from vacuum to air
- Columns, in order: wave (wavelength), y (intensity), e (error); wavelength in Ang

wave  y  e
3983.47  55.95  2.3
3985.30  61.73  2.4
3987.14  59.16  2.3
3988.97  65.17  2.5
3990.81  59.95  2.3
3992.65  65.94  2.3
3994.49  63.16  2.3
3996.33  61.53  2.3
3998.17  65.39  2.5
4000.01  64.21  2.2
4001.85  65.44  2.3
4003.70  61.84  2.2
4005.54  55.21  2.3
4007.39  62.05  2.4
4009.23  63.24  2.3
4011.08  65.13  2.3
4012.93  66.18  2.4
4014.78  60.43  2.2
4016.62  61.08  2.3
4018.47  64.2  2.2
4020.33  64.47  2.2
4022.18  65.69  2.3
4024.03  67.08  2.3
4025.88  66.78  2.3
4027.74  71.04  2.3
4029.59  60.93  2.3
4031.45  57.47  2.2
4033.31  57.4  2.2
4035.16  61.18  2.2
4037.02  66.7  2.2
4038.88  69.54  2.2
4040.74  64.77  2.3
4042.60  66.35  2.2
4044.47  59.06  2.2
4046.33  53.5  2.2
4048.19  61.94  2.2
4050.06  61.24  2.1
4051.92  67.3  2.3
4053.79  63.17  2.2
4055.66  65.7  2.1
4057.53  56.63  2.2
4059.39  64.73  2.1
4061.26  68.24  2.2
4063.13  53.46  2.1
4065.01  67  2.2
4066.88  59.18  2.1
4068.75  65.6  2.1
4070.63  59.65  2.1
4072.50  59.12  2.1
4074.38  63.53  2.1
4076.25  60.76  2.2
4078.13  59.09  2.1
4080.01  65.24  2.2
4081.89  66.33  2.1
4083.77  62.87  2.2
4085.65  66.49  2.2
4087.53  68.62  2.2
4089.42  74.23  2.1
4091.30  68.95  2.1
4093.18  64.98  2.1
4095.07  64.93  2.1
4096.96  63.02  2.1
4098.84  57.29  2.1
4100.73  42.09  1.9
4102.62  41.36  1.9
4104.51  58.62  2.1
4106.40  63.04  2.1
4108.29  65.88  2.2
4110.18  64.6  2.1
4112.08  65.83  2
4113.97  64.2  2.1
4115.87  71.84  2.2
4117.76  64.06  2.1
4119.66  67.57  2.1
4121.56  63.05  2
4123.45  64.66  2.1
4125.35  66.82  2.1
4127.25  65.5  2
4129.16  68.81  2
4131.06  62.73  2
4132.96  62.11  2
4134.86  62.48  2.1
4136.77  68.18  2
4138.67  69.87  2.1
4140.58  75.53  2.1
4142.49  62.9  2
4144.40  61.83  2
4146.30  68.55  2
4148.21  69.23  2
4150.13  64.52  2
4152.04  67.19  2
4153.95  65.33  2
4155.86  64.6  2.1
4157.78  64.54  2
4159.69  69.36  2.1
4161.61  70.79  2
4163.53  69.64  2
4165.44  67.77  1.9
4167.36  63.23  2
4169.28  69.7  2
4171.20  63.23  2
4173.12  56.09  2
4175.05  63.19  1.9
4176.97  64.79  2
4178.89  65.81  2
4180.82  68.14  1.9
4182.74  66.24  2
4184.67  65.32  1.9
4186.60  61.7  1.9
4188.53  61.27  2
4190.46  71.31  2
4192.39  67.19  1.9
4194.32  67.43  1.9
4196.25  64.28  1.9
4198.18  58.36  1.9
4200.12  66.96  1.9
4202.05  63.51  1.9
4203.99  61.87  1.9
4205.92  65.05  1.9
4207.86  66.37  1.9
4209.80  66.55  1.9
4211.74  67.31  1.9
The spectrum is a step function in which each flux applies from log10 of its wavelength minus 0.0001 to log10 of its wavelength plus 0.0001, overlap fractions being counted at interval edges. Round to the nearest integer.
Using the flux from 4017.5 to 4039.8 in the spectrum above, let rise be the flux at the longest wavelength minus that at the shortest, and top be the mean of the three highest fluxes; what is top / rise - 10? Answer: 3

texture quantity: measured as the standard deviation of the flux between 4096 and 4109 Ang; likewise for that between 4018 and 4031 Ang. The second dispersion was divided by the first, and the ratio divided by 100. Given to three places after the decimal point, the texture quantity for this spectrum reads 0.003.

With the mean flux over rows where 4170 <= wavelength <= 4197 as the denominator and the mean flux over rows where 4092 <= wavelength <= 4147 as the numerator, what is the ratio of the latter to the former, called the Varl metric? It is 0.98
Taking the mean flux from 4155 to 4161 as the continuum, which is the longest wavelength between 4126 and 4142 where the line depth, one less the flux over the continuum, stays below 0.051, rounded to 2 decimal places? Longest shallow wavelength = 4140.58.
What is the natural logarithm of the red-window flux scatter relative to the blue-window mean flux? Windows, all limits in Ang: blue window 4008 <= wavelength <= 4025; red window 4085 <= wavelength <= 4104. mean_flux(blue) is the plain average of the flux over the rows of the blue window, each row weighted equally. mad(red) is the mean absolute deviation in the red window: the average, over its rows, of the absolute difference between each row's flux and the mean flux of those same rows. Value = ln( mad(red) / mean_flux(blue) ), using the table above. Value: -2.01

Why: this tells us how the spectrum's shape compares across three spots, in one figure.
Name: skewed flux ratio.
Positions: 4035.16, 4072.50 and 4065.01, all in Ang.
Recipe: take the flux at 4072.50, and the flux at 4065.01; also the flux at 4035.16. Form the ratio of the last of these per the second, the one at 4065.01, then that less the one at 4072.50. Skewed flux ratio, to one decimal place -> -58.2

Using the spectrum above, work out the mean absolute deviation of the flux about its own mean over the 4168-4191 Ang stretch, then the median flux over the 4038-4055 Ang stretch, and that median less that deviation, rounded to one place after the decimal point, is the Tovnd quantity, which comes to 60.1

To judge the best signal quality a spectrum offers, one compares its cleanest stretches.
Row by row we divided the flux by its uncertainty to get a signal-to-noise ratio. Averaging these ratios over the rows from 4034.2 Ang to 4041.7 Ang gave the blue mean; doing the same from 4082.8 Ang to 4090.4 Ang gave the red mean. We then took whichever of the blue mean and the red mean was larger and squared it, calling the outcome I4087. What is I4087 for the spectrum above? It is 982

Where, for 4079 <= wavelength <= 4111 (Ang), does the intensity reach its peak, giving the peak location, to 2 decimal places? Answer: 4089.42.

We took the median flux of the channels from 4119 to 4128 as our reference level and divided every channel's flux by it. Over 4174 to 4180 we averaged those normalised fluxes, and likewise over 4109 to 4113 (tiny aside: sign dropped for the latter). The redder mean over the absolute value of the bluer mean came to 0.99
